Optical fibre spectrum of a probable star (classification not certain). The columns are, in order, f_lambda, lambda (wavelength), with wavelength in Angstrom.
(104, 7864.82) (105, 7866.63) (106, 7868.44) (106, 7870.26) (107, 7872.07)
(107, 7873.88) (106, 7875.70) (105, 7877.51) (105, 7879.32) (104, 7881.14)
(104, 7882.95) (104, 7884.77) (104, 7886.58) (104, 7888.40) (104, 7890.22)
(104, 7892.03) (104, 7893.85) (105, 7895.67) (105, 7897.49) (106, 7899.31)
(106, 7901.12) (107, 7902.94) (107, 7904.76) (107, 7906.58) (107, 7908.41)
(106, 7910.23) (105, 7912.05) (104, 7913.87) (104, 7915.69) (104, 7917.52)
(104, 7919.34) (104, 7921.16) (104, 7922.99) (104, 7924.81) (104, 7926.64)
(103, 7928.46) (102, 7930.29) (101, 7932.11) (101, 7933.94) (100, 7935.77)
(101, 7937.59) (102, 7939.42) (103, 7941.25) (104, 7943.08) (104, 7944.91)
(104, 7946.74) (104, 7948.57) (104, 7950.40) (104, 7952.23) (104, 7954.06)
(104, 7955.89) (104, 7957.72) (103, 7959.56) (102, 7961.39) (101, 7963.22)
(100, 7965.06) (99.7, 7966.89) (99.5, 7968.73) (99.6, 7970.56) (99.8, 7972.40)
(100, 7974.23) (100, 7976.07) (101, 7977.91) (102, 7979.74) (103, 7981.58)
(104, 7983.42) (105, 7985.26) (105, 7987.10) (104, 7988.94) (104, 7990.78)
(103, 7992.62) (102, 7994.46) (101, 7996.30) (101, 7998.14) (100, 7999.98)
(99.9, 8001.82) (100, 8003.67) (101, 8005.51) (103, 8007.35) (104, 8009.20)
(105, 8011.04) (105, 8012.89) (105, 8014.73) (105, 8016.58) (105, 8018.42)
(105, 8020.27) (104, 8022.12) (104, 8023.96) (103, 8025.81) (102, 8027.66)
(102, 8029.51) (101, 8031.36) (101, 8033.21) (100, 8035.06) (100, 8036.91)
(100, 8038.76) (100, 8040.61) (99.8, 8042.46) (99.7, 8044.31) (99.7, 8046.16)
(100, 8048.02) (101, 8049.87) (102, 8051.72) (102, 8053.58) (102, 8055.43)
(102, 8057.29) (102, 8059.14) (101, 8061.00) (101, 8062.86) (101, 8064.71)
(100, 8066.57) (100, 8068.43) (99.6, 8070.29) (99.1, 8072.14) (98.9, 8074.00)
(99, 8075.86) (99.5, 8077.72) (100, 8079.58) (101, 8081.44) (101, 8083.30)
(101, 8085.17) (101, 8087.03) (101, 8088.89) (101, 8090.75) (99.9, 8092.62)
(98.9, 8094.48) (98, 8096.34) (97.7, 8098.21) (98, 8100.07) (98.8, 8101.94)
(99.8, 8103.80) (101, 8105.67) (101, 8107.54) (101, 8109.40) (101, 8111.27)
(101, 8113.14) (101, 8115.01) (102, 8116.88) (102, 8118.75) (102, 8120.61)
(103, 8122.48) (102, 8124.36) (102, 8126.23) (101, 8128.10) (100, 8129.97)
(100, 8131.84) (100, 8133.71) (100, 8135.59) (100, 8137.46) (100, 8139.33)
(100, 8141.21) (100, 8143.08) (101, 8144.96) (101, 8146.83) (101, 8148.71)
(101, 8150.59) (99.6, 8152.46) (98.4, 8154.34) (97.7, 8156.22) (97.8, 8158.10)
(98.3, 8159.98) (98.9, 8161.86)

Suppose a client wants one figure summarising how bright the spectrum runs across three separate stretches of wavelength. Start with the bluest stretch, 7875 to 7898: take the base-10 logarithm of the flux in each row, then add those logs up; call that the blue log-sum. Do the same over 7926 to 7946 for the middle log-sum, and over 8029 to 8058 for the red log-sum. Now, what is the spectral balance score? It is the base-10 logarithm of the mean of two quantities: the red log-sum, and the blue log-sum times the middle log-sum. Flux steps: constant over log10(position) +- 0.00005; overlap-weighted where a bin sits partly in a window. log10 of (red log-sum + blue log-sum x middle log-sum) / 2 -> 2.49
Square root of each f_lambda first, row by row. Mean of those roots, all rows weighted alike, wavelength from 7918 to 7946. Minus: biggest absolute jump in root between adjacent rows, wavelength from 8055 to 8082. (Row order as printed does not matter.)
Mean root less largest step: 10.1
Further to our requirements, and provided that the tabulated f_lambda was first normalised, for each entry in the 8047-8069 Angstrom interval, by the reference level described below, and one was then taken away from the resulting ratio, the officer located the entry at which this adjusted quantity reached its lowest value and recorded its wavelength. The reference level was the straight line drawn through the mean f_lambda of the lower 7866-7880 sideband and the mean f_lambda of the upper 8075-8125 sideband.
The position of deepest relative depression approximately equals 8048.02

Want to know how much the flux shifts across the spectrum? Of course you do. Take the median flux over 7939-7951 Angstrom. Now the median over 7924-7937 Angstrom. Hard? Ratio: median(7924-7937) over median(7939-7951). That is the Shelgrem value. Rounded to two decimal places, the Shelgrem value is 0.98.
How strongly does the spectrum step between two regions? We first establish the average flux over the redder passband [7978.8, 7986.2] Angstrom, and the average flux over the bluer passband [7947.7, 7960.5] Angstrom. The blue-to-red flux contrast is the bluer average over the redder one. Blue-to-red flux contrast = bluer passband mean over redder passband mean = 1.00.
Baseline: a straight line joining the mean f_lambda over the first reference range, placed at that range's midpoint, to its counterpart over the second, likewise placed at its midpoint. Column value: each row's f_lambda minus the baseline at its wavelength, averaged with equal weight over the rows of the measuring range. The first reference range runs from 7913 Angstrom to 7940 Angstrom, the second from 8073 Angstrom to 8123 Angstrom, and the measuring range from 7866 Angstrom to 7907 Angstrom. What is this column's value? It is 1.9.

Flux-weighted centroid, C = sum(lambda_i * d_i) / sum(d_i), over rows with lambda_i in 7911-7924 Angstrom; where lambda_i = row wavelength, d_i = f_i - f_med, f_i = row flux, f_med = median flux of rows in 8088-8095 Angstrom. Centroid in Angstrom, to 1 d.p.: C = 7917.3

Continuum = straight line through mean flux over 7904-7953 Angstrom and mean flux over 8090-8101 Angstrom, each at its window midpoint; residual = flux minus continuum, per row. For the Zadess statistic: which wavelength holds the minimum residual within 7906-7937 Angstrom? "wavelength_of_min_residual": 7935.77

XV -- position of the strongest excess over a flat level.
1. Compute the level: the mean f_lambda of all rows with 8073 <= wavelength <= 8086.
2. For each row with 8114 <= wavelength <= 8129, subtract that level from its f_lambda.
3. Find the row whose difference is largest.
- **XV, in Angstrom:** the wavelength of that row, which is 8122.48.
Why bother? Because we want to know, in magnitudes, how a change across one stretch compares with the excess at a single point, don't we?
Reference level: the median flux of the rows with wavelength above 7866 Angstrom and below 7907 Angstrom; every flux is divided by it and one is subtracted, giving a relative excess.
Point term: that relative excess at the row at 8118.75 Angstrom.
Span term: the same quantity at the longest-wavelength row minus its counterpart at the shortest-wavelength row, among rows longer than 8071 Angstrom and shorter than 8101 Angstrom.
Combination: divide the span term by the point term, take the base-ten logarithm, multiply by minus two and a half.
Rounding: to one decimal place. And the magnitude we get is 1.1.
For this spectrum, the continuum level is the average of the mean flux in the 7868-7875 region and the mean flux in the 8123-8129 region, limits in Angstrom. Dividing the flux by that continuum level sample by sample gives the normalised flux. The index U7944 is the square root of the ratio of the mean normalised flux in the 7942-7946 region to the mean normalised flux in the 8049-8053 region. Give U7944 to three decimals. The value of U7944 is 1.012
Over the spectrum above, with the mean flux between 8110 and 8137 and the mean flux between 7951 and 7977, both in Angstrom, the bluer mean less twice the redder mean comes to -101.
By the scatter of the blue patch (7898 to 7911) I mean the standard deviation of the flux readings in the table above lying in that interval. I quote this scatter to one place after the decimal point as 0.5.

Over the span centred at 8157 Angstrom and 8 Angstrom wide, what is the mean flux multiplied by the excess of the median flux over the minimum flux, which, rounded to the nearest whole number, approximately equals 34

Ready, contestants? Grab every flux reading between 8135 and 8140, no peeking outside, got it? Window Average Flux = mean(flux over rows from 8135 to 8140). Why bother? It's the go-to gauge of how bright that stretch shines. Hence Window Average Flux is 100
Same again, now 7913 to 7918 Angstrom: 104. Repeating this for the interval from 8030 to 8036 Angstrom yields 101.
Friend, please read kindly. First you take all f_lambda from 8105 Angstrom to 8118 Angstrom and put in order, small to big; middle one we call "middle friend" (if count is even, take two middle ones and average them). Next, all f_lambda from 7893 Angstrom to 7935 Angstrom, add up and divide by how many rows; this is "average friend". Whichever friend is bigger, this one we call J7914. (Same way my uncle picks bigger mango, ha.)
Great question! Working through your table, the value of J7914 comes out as 104.5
